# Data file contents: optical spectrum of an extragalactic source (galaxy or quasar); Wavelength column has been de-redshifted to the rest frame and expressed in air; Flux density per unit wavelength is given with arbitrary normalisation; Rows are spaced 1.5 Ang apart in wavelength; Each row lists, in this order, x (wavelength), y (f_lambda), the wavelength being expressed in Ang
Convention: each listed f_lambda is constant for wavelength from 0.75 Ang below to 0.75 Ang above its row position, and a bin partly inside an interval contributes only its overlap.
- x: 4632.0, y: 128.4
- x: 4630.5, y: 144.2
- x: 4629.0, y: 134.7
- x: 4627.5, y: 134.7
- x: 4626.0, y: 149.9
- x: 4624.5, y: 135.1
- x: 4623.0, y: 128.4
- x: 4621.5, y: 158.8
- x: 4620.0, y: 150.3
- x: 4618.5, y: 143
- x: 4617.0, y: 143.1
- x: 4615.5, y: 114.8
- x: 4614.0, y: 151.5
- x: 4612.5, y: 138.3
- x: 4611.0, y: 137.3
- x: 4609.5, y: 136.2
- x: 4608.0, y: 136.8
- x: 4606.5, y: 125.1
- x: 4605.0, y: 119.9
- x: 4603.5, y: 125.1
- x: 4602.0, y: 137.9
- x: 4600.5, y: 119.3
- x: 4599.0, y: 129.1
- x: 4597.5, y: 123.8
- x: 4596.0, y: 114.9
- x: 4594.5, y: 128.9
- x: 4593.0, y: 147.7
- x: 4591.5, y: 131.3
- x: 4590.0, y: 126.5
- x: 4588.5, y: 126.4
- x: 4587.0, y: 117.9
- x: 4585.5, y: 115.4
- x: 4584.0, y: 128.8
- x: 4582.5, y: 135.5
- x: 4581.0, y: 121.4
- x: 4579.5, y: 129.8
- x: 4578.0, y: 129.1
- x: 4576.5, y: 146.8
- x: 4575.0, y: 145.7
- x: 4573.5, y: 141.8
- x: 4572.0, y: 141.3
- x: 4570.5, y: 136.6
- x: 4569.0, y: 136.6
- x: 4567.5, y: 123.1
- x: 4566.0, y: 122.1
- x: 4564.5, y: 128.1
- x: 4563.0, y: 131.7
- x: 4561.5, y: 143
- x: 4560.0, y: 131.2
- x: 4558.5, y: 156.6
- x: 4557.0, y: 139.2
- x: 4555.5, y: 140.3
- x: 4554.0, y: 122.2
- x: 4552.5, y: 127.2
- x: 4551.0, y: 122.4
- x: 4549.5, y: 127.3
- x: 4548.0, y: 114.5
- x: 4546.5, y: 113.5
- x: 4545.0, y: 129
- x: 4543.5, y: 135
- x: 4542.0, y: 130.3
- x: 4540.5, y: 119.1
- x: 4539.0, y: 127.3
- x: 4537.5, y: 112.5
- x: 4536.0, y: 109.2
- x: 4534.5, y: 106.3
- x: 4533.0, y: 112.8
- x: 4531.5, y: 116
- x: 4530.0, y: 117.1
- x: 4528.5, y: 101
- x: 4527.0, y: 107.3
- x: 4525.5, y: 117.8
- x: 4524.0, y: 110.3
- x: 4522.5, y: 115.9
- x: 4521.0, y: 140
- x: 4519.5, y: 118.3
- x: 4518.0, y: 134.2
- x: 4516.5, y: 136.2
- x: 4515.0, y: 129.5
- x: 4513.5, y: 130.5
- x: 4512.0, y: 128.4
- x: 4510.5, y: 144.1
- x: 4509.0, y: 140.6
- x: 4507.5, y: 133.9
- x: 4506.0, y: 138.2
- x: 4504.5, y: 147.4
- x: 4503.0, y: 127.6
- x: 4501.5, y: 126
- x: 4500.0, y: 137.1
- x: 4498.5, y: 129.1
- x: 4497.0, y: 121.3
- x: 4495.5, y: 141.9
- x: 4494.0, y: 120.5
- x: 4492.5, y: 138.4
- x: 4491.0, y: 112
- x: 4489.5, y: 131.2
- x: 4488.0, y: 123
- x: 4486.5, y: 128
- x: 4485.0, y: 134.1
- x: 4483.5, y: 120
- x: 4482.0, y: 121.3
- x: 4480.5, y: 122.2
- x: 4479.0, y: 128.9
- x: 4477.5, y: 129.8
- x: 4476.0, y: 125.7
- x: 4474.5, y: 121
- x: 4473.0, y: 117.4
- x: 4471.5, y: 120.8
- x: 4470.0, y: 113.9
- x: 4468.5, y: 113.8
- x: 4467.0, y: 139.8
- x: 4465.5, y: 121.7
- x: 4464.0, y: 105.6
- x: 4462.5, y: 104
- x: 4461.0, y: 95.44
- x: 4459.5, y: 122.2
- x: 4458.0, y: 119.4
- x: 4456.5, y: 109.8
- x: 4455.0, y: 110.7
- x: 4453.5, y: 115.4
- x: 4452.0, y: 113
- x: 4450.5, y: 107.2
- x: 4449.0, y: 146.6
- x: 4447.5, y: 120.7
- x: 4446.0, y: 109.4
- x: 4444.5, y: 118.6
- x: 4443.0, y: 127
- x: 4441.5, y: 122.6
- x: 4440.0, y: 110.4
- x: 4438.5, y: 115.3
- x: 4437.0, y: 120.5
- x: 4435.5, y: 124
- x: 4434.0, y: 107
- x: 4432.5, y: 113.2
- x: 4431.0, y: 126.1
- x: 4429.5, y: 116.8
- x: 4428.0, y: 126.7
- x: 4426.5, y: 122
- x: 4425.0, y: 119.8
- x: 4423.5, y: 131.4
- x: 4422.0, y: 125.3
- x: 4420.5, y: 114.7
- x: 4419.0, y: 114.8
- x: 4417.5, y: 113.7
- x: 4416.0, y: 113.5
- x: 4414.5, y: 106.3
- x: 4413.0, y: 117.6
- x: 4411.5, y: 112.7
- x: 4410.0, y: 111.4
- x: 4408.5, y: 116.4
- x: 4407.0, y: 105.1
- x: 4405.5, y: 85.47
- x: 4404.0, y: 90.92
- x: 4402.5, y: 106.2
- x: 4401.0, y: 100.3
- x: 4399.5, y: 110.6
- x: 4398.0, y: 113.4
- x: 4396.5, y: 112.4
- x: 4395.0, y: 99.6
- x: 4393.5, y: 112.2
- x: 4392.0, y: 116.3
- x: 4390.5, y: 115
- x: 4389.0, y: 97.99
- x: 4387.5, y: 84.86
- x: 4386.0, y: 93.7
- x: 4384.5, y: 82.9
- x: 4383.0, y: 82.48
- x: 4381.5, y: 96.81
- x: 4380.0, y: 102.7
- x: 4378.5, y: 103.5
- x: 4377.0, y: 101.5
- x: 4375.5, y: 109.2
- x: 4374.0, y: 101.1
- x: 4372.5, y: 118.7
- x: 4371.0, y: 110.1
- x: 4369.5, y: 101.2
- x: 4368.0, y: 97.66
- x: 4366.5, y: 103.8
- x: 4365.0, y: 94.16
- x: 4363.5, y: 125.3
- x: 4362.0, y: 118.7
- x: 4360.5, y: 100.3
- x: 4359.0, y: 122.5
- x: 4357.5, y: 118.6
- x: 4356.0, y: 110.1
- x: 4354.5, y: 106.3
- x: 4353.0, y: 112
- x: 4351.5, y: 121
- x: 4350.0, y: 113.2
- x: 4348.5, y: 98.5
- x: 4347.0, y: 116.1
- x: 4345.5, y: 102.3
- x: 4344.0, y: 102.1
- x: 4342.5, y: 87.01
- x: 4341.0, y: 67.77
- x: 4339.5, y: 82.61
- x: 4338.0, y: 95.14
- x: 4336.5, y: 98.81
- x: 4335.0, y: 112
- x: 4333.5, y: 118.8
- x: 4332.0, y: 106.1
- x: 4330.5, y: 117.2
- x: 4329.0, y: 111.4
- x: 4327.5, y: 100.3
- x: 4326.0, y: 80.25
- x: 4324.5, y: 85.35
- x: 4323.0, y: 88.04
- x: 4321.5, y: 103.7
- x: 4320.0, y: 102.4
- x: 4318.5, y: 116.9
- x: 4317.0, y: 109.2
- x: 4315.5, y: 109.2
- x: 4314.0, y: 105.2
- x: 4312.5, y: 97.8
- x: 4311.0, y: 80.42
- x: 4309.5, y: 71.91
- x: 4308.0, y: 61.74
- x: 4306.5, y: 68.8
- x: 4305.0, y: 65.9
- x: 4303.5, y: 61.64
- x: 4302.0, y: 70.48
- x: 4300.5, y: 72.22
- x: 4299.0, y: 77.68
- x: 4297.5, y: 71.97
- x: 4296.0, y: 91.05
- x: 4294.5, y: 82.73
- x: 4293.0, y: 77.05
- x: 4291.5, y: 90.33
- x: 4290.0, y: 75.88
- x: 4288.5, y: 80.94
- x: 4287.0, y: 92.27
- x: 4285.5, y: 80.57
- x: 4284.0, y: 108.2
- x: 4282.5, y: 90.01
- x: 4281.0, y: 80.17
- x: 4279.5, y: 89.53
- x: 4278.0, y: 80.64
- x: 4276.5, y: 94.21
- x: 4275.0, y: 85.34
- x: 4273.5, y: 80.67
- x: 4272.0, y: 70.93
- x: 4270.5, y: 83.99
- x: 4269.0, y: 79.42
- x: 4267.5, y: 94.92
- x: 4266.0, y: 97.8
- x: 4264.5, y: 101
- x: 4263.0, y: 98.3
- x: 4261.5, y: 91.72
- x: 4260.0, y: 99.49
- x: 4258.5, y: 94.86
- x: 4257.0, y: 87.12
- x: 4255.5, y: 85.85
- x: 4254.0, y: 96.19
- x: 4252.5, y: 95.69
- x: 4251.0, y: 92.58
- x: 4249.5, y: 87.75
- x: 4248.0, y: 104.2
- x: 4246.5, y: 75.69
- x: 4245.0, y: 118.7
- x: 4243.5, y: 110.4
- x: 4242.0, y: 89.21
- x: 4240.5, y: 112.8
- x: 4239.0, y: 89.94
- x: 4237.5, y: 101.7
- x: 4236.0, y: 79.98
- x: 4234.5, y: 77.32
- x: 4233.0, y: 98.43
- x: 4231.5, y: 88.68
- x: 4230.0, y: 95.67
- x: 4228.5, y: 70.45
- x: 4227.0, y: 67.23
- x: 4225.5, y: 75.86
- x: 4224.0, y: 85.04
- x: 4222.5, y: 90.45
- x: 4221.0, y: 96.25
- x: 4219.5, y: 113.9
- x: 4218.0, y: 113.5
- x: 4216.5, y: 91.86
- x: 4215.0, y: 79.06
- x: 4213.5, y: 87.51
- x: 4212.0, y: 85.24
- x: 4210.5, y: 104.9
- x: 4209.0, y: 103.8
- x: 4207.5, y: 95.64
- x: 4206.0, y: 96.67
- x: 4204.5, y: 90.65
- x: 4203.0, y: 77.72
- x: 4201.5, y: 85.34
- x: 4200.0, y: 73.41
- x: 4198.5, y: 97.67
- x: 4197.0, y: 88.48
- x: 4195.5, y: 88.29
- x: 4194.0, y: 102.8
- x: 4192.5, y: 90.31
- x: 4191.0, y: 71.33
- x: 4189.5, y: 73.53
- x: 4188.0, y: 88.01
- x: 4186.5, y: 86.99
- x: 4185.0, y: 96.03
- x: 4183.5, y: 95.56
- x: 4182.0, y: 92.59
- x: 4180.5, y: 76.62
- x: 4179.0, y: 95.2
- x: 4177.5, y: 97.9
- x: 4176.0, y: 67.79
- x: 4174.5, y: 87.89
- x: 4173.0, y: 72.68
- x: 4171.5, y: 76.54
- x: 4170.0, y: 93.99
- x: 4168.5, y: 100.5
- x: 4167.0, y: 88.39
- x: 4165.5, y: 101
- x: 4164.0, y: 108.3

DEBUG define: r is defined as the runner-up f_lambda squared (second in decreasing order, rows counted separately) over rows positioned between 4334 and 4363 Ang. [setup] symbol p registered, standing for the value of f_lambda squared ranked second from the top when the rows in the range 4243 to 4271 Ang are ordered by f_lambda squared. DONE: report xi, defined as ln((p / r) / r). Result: -9.8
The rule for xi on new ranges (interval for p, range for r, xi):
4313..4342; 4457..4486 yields -10.1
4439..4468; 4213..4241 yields -9.0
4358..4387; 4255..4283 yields -8.8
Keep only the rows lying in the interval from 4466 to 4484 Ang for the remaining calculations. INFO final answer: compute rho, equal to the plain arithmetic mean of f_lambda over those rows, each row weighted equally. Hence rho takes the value 123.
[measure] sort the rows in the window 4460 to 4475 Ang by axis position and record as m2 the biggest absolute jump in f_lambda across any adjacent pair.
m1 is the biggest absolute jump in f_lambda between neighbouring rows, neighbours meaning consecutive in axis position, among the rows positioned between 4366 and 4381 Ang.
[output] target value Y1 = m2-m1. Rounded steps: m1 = 18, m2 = 26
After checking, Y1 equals 8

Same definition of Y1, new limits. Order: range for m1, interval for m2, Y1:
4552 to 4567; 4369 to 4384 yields -8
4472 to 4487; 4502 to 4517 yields 6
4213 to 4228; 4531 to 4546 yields -7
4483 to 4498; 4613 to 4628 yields 10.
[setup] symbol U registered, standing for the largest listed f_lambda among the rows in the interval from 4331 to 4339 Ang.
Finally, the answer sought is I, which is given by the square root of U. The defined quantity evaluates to 10.9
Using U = 118.8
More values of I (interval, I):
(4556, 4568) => 12.5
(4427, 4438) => 11.3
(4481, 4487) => 11.6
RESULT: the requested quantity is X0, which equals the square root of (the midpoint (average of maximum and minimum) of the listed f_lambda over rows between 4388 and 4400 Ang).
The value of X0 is 10.4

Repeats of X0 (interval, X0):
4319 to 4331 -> 9.9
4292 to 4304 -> 8.7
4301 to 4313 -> 8.9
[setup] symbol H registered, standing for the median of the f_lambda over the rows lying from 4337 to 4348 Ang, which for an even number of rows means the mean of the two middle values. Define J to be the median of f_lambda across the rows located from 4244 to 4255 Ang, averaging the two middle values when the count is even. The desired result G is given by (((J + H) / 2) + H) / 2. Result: 95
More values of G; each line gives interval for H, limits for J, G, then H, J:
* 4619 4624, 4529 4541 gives 141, 150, 114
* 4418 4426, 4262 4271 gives 114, 120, 96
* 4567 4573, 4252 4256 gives 126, 137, 96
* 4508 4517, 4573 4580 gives 135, 133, 142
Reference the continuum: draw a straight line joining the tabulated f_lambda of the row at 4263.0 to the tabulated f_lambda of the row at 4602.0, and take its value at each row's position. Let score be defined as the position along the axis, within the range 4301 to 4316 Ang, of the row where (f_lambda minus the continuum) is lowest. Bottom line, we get 4308.0 Ang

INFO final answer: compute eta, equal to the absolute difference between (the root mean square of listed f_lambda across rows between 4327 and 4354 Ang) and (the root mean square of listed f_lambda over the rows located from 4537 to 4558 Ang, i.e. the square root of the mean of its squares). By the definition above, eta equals 22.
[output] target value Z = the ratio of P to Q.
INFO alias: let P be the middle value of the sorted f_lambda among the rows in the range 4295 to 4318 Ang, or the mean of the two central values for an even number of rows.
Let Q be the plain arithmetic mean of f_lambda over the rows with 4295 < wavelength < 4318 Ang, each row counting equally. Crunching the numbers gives 0.89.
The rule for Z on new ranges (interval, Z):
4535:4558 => 1.02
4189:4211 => 1.01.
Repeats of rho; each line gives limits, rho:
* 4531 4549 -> 119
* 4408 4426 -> 116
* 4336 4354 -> 100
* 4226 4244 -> 90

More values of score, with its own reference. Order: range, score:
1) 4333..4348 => 4341.0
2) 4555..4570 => 4566.0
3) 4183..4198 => 4191.0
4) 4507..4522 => 4519.5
